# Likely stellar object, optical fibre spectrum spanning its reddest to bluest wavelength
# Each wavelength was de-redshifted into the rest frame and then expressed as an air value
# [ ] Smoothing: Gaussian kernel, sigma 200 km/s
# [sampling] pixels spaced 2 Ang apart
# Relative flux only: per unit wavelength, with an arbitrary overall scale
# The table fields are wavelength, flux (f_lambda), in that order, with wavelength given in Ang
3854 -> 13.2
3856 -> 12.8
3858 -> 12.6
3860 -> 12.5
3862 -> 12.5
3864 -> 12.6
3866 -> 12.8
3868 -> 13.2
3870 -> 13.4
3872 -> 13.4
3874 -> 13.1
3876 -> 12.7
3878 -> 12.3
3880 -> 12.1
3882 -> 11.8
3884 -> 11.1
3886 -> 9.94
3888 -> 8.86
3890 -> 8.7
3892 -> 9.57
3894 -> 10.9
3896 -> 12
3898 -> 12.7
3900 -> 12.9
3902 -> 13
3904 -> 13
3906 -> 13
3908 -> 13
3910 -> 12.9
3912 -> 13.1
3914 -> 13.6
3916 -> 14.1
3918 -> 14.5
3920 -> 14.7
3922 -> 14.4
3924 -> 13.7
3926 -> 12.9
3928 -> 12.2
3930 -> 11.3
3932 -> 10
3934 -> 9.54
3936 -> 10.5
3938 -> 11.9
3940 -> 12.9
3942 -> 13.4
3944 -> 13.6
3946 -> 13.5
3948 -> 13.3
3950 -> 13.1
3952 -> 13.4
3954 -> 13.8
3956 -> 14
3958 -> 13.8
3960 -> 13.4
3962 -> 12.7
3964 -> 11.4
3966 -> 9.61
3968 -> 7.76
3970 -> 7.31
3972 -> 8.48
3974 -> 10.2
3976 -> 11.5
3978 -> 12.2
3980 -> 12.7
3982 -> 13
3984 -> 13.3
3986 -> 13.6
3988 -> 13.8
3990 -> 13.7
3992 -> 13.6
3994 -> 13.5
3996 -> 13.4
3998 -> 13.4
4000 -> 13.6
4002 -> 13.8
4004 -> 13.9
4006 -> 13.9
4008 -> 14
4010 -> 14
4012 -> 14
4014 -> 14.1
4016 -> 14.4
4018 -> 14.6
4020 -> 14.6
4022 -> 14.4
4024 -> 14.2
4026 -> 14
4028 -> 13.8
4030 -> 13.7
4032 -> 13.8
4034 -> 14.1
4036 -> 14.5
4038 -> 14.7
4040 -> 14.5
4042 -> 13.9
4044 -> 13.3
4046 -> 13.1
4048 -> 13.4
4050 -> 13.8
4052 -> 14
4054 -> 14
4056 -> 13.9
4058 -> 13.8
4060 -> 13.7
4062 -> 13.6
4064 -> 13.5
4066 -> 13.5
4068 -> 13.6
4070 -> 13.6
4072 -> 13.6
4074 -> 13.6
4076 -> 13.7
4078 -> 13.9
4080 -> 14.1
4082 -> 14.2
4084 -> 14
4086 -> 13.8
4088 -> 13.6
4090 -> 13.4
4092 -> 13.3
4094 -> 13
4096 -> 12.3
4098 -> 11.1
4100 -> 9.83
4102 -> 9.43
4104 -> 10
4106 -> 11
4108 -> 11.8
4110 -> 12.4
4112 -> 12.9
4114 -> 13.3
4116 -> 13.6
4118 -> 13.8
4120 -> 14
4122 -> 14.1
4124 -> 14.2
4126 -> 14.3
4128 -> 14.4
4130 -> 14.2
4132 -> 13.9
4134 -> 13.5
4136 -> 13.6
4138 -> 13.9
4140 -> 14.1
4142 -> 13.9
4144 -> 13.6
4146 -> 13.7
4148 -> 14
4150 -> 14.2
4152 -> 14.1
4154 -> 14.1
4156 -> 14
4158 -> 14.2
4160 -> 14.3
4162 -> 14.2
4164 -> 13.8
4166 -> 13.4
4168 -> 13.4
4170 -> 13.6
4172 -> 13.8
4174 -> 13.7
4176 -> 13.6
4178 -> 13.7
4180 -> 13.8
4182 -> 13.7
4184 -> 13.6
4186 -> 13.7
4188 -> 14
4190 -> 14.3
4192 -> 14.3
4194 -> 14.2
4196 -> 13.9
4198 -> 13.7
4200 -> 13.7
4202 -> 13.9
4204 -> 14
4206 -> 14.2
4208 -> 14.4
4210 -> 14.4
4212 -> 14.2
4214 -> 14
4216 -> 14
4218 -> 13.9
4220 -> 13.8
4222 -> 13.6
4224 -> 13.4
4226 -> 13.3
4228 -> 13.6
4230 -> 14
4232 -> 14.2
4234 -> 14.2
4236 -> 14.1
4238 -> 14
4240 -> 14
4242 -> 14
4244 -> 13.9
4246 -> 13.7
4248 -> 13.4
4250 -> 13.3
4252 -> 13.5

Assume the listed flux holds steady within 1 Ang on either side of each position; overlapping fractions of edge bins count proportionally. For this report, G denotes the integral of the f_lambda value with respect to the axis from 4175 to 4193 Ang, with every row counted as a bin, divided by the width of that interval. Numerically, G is 13.9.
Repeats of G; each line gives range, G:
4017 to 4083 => 13.9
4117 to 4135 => 14.0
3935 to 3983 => 12.0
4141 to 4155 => 13.9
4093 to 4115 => 11.6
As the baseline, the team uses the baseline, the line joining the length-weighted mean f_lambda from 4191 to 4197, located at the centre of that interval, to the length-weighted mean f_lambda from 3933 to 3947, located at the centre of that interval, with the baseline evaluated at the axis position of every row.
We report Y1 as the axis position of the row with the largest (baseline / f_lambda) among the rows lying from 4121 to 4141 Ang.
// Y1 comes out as 4134 Ang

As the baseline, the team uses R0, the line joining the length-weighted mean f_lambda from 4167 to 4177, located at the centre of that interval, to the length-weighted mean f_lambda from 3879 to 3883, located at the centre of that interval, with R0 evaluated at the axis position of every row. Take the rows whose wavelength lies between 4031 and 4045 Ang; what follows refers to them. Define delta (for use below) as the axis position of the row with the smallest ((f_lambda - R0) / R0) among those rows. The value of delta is 4044 Ang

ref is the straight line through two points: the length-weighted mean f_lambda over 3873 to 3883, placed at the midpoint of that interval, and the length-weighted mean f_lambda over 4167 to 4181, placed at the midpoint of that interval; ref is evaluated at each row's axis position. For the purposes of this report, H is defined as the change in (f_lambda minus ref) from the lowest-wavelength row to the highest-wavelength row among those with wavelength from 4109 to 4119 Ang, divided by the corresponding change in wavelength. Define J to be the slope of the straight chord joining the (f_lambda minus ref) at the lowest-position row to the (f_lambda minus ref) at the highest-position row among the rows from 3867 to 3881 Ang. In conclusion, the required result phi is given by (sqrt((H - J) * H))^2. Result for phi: 0.05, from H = 0.17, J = -0.10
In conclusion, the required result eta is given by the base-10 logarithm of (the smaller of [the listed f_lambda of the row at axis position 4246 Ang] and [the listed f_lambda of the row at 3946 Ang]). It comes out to 1.13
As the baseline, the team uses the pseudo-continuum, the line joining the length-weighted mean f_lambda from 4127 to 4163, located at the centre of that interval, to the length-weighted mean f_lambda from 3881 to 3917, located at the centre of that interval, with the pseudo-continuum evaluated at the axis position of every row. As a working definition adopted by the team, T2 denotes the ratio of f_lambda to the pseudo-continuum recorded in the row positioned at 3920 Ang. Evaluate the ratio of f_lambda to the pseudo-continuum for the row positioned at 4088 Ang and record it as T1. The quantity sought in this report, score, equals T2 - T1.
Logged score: 0.21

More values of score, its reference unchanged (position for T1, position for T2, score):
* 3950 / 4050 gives -0.02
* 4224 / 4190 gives 0.08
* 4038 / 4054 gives -0.06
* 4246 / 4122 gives 0.10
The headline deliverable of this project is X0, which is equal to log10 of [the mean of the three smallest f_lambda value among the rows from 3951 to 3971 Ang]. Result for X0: 0.92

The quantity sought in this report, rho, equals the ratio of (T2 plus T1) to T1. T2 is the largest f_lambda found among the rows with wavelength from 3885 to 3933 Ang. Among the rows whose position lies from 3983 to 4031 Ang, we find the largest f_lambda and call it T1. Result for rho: 2.01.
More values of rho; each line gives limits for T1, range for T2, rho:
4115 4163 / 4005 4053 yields 2.02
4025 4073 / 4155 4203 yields 1.97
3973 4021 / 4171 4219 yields 1.99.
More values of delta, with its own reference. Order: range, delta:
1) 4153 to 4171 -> 4168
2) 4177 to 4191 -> 4184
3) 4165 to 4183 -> 4168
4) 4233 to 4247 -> 4246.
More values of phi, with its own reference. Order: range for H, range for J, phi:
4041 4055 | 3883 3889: 0.00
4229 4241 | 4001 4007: 0.00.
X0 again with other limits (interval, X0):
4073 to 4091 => 1.13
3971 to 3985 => 1.00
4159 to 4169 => 1.13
